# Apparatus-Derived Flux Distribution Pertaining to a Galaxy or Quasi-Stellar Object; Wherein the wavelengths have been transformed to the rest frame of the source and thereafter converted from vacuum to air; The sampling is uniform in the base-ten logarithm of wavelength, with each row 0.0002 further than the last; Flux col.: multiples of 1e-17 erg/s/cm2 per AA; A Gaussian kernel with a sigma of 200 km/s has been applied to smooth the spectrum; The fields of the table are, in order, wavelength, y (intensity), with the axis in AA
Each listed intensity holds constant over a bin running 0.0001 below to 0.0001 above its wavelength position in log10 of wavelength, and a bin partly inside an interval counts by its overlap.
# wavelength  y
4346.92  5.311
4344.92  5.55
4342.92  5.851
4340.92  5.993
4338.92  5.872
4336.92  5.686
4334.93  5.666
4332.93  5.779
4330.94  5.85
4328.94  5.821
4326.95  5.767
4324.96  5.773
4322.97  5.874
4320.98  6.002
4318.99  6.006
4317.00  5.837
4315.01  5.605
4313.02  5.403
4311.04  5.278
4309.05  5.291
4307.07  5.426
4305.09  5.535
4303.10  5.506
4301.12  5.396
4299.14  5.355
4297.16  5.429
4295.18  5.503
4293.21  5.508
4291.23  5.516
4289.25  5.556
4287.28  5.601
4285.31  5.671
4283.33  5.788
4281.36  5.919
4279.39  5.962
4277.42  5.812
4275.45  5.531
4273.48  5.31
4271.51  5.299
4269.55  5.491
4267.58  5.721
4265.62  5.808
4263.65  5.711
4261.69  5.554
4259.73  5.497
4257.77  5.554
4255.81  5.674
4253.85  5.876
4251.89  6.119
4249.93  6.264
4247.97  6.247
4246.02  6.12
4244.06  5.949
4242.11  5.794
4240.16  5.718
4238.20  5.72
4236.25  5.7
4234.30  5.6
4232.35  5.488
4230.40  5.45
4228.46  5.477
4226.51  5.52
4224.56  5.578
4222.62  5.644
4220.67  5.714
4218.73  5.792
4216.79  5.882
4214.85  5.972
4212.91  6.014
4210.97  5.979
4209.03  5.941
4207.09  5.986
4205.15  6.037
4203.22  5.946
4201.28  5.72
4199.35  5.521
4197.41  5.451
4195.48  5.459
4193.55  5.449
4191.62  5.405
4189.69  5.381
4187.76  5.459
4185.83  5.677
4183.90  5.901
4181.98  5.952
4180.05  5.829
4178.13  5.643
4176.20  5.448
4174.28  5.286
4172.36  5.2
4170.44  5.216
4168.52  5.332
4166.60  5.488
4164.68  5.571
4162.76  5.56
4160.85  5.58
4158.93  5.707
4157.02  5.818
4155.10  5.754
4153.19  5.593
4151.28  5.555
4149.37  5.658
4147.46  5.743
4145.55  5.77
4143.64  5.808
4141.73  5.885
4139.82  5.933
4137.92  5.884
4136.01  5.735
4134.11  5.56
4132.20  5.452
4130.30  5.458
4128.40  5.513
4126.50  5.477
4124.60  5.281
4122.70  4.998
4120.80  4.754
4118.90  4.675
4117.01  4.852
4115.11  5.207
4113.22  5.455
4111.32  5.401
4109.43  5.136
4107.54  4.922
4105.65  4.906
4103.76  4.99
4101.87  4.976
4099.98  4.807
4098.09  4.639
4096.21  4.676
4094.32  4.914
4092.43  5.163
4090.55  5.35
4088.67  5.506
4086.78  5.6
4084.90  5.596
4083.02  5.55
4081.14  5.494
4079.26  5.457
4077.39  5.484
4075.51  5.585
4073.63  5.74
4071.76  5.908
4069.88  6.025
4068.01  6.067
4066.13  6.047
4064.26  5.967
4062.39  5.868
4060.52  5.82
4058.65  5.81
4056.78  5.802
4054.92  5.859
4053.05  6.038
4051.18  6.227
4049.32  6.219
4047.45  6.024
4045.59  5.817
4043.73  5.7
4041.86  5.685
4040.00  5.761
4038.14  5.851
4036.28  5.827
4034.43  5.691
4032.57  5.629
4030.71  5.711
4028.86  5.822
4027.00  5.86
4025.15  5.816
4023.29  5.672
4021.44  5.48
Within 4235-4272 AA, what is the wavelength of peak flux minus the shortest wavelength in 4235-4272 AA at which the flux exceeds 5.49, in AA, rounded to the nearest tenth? 13.7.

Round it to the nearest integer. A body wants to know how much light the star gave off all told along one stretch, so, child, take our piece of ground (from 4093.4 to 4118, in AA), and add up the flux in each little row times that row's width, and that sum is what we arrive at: 123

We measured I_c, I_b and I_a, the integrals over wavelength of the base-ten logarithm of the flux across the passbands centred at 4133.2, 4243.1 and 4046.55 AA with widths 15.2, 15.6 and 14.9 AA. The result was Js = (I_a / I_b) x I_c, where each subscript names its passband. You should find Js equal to 10.9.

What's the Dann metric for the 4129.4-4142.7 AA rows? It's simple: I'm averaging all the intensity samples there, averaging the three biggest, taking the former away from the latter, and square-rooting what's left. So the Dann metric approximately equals 0.45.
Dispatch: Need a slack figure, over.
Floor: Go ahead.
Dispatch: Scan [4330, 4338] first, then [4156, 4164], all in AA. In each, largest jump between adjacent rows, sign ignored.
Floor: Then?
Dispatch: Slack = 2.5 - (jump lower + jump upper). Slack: 2.26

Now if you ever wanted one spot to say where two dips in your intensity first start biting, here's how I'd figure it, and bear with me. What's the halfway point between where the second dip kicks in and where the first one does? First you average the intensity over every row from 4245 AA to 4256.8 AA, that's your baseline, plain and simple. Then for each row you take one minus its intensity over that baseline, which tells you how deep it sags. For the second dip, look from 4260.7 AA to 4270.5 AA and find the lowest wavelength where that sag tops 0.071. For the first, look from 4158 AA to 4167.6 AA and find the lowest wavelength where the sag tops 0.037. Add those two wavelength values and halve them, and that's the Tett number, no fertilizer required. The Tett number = 4210.3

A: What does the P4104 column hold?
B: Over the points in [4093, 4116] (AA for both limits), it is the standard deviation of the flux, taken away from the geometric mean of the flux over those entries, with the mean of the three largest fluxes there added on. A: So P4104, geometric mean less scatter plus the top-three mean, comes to 10.1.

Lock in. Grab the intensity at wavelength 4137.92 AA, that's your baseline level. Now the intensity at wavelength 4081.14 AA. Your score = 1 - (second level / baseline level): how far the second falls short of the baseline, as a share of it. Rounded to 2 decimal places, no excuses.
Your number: 0.07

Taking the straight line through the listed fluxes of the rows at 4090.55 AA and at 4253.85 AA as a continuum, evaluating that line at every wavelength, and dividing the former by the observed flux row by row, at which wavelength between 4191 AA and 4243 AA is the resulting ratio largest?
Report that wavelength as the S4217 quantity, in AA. 4230.40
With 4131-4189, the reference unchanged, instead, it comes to 4172.36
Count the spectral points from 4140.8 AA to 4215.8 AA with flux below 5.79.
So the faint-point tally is 26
